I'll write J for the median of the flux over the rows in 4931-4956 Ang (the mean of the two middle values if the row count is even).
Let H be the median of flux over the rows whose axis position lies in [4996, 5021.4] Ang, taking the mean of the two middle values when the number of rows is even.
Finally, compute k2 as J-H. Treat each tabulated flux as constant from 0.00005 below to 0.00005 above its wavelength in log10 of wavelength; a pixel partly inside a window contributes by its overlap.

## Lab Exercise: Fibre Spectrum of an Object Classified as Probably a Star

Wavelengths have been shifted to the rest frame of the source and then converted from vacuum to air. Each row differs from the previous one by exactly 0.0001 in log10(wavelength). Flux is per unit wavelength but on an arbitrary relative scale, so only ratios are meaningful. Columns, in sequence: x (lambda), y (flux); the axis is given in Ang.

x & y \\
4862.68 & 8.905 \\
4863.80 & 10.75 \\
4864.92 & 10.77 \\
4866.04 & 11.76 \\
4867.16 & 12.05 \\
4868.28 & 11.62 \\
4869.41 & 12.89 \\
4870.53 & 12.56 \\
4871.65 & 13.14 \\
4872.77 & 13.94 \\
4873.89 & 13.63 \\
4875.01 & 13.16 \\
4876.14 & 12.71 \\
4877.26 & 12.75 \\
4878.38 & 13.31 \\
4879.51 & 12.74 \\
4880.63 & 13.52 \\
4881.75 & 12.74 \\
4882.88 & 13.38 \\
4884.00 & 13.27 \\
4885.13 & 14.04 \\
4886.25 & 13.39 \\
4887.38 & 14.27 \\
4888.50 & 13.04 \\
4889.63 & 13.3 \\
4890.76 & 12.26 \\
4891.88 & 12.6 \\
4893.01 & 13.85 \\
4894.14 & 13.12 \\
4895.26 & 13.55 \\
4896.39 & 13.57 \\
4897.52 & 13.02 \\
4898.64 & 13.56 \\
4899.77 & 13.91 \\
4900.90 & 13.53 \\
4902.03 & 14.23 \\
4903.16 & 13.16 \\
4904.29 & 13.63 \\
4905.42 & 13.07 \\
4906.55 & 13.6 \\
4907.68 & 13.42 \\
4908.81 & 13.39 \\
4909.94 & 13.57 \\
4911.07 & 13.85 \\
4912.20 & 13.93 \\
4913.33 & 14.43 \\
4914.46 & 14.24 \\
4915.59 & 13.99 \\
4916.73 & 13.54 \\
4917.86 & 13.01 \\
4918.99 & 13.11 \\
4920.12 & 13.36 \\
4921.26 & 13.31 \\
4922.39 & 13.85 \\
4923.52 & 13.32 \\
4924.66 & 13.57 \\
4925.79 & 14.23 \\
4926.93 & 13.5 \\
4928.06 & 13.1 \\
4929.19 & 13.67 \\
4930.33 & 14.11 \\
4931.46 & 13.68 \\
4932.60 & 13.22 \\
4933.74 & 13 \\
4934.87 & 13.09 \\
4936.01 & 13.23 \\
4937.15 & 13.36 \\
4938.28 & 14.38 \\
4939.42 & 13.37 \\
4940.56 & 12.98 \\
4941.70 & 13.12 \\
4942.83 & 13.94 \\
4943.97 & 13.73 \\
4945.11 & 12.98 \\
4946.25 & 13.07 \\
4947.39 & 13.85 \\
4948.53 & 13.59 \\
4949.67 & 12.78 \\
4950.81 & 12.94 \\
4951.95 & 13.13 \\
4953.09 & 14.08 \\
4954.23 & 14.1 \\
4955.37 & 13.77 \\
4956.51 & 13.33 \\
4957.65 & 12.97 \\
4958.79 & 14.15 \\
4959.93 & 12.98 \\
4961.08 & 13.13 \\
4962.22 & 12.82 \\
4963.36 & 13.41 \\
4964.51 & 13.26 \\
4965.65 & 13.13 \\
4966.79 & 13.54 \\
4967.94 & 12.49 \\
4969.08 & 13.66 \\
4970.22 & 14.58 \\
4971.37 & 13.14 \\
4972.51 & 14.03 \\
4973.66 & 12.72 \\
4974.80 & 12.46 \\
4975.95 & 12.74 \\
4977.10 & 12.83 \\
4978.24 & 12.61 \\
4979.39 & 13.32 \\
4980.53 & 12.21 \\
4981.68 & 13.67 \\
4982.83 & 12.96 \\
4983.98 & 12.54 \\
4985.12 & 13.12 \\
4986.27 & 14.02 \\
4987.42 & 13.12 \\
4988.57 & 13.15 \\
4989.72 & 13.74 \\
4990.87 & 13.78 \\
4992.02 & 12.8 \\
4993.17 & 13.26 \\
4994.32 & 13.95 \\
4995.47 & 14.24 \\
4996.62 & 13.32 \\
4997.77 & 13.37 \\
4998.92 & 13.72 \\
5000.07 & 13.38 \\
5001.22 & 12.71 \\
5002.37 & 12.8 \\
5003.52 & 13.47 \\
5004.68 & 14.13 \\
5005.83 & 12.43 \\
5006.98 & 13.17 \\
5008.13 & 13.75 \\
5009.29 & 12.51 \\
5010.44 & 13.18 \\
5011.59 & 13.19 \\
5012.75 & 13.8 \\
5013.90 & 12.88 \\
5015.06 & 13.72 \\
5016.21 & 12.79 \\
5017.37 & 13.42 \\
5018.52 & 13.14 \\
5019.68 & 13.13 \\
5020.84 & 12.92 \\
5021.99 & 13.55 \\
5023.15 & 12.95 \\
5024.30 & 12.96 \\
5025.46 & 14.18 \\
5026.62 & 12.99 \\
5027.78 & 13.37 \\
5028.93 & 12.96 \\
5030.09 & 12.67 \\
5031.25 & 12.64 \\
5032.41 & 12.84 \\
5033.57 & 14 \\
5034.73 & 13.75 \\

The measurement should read 0.11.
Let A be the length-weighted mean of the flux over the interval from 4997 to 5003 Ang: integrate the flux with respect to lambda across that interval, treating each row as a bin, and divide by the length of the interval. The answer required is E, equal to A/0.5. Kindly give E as 26.4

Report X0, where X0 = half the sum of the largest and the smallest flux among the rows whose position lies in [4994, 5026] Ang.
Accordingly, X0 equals 13.3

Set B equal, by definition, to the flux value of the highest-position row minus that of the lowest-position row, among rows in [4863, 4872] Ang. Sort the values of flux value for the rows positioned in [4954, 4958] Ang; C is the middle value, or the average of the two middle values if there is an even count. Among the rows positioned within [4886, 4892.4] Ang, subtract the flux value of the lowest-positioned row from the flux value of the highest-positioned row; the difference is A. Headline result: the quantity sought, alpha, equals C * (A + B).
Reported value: 22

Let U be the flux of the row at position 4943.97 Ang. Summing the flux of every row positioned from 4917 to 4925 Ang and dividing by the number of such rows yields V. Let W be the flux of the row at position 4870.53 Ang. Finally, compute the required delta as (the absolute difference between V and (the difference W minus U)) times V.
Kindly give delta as 194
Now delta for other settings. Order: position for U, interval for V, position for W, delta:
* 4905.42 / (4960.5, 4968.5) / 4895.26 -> 166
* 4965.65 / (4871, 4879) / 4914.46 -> 160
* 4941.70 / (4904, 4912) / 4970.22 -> 163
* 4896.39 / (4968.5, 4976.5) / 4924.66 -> 178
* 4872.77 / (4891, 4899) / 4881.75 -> 194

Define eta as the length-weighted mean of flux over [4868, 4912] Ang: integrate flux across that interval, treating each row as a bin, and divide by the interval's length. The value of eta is 13.3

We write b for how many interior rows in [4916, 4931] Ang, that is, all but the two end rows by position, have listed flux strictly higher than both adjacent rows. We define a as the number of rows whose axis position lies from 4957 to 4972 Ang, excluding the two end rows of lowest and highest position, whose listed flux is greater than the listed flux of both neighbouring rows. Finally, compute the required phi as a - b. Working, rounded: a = 5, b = 3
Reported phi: 2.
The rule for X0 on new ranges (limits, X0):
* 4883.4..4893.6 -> 13.3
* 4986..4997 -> 13.5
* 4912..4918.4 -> 13.7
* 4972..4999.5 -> 13.2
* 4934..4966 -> 13.6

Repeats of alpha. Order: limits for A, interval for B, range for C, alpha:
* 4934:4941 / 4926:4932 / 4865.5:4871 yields 1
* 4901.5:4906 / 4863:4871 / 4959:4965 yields 9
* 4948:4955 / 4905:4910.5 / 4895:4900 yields 14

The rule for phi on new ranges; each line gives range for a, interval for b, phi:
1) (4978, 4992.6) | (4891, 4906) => -1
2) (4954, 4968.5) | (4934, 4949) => 1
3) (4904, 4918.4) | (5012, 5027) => -2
